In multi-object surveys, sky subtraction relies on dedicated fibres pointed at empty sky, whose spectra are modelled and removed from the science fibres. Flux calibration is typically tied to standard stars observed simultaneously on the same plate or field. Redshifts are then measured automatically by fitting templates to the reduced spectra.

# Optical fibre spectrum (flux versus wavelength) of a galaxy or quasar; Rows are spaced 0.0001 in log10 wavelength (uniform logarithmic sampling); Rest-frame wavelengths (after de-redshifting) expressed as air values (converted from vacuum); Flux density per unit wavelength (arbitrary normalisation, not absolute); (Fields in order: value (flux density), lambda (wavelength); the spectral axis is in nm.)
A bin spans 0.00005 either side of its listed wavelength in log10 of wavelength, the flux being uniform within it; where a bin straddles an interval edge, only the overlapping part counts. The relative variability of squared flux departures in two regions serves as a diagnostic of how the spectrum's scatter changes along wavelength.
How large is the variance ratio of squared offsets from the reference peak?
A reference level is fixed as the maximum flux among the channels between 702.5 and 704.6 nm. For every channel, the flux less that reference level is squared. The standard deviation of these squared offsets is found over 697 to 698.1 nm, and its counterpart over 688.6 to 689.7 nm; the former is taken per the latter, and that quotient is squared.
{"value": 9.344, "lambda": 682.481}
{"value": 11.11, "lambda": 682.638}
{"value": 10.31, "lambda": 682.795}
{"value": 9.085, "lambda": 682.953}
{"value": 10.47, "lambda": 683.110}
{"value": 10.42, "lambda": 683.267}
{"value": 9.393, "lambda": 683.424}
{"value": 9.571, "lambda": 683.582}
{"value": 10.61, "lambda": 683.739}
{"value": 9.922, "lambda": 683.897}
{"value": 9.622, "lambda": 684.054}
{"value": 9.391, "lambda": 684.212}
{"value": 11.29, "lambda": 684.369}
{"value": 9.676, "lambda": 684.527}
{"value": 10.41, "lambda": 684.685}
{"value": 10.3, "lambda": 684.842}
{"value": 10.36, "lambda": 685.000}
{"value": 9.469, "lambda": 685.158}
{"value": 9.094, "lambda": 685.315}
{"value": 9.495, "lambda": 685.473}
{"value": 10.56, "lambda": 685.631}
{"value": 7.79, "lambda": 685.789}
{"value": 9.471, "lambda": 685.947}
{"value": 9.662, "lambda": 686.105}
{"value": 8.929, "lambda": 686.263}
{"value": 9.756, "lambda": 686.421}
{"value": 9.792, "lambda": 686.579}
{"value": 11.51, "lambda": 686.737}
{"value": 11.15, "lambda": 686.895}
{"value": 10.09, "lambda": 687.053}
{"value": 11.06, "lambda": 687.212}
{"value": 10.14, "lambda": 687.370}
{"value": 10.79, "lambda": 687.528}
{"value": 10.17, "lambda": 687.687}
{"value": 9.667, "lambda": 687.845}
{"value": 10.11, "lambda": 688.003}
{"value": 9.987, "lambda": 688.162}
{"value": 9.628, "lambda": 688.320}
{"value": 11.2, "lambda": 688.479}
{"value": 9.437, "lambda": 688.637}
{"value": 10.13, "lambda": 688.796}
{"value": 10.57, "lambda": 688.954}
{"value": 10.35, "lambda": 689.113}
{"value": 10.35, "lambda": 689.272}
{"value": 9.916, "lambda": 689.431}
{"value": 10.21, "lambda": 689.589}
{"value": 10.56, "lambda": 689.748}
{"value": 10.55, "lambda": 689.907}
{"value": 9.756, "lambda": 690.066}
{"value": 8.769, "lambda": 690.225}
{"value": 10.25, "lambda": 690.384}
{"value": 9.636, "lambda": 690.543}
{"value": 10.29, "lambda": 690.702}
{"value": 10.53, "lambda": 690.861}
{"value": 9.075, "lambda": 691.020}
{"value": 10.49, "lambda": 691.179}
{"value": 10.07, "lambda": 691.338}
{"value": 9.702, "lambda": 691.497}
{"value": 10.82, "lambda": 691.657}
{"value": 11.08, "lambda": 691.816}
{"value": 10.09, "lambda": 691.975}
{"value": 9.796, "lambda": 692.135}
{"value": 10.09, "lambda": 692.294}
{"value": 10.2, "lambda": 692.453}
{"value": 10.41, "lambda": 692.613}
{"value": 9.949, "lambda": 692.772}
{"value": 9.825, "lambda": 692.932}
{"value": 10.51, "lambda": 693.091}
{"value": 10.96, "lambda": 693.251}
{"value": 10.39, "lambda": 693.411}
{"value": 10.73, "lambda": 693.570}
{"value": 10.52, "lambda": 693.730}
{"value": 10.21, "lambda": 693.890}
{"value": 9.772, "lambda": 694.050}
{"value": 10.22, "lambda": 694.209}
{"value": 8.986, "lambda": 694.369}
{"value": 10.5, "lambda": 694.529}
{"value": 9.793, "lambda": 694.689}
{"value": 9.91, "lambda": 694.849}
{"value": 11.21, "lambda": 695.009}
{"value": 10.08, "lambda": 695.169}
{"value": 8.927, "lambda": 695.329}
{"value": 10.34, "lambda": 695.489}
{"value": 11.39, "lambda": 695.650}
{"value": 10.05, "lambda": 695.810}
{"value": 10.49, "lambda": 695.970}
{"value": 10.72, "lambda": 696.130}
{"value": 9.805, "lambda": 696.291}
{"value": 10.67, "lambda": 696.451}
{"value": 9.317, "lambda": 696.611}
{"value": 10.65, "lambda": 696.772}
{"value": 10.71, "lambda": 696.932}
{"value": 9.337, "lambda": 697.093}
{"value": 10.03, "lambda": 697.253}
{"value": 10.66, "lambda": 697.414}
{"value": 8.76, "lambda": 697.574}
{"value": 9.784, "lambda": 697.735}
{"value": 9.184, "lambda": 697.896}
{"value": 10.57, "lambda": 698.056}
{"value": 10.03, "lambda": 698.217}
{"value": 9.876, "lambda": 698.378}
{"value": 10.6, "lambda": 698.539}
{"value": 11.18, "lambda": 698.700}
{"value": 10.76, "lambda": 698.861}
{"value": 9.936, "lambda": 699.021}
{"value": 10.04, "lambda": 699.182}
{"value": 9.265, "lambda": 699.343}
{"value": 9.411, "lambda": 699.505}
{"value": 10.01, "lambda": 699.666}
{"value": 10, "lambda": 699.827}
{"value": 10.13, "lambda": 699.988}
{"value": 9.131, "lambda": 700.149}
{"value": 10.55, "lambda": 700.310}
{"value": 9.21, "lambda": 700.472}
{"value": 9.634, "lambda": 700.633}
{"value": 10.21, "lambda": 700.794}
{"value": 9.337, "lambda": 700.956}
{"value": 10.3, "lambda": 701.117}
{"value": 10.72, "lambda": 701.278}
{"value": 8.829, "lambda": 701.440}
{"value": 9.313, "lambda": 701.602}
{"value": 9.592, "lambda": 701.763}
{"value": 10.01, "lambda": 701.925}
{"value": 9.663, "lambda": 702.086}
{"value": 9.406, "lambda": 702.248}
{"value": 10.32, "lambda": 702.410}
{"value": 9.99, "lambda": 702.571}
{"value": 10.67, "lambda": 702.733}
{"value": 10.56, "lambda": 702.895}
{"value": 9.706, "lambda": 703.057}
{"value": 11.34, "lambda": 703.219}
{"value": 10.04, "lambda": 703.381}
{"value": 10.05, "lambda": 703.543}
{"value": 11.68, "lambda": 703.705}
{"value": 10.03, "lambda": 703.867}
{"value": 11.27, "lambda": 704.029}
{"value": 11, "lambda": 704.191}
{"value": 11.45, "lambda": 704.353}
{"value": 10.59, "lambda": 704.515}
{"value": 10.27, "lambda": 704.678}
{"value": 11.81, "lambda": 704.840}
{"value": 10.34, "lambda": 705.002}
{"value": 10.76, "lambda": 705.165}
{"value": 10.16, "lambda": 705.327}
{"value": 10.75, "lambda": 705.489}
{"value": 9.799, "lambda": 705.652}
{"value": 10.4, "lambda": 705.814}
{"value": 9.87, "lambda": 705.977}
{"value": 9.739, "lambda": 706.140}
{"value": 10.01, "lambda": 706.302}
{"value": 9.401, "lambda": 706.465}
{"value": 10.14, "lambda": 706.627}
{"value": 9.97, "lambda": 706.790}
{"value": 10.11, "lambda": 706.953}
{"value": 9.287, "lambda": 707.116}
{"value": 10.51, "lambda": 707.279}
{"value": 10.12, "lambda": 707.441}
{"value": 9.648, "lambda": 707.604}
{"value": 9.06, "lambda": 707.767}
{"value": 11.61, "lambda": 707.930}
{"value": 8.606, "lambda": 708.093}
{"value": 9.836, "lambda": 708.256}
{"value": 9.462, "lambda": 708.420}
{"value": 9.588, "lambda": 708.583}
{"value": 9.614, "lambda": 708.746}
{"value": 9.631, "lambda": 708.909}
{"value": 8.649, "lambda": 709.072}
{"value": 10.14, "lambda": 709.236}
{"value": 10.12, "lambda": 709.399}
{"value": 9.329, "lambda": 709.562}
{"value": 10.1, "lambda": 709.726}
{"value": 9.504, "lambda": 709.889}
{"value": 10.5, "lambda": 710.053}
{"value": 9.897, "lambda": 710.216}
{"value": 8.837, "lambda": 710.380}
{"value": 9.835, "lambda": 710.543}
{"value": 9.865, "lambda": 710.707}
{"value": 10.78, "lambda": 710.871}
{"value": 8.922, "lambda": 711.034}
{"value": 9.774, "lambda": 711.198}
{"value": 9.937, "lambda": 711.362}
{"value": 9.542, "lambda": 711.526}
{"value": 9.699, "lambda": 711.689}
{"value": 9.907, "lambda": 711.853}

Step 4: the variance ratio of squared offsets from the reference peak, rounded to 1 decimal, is 4.8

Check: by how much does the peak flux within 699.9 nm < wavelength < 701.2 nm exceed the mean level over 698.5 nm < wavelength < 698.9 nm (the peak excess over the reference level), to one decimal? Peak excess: -0.3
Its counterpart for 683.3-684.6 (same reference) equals 0.4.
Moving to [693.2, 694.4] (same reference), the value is 0.1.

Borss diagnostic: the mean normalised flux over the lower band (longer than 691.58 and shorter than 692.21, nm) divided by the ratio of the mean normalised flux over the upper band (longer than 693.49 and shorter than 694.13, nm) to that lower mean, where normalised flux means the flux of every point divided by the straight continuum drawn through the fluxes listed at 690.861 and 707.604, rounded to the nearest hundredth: 1.00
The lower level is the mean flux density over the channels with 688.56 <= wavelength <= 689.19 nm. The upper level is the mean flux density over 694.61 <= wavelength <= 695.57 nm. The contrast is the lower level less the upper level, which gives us 0.1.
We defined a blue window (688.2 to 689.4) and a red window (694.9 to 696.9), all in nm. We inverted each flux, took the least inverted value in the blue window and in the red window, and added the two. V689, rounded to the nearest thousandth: 0.177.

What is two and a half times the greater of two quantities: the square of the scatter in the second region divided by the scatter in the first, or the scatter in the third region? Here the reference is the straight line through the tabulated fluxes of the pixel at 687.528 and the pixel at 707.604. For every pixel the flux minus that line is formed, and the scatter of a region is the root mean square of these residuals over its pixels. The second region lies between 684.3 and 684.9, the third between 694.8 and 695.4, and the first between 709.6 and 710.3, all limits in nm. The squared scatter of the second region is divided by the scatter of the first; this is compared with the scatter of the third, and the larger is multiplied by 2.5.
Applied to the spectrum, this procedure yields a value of 2.5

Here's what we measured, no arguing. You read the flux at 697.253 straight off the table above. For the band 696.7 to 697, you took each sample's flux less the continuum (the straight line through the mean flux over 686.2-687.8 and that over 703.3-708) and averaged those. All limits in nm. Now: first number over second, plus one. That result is 30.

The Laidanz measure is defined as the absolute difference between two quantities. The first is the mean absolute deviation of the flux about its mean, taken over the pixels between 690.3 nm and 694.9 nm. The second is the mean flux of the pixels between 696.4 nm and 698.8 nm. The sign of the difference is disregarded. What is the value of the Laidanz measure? 9.71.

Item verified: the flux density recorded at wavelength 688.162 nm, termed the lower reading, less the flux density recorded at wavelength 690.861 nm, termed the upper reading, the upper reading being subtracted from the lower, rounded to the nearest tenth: -0.5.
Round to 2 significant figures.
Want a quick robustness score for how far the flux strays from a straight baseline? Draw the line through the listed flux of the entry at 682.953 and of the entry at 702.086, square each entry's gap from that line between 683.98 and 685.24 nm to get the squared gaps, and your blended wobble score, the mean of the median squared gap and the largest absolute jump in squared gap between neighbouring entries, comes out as 2.7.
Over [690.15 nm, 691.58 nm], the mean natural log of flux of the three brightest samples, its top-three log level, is 2.35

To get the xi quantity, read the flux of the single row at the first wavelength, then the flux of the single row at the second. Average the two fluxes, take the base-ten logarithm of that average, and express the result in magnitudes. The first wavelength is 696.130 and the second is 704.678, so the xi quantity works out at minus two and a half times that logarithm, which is -2.55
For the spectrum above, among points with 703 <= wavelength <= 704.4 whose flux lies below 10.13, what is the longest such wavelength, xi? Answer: 703.867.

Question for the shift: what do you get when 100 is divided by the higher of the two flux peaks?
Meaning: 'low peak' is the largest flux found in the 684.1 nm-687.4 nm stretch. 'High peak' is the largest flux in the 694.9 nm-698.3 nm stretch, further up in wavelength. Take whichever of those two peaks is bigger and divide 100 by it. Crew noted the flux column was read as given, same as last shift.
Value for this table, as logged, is 8.69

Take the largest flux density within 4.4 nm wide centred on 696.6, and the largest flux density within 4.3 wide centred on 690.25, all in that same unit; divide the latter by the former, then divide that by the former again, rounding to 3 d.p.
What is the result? 0.086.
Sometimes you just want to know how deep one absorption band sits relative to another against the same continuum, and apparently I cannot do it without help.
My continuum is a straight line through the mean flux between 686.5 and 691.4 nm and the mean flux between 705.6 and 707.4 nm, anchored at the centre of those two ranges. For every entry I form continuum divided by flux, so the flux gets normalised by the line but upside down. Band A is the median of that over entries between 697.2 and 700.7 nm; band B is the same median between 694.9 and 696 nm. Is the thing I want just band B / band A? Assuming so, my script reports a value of 0.973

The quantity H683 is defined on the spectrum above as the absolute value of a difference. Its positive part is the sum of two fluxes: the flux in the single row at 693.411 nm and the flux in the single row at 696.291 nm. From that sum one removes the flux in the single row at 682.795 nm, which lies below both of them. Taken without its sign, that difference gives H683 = 9.9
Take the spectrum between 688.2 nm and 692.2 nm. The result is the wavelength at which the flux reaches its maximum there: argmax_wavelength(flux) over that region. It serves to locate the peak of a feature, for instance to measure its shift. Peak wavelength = 688.479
